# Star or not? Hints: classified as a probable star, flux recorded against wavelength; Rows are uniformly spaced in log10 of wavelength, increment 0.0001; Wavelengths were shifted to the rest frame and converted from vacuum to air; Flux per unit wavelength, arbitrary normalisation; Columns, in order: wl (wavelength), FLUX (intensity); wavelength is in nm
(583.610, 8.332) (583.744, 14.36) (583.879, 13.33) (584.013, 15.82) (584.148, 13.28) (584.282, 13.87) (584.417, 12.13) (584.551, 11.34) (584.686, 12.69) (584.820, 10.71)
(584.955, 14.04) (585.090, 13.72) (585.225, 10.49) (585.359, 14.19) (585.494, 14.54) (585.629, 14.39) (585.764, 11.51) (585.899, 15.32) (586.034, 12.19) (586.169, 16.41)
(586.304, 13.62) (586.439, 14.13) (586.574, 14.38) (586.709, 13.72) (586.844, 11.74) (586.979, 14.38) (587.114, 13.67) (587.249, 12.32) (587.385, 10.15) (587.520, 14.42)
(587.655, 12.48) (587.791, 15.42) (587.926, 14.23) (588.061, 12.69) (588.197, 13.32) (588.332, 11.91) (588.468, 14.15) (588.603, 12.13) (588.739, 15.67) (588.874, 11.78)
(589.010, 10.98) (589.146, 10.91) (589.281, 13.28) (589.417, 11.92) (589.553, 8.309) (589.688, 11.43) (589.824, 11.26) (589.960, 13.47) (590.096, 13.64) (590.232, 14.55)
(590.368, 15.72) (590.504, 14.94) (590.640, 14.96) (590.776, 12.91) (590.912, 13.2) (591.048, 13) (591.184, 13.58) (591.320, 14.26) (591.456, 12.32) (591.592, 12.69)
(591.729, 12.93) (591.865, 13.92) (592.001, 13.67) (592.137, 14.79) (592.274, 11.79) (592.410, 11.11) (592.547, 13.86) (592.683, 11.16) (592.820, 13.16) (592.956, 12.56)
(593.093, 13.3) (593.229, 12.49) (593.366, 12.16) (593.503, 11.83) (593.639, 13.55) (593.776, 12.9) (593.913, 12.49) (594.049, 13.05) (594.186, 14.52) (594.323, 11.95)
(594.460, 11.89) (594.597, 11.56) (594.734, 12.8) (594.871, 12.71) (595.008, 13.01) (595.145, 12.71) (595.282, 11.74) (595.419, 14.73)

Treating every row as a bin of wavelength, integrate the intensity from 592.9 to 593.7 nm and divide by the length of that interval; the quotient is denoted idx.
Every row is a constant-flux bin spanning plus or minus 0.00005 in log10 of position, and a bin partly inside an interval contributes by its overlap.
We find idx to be 12.6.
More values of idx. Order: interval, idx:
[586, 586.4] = 14.2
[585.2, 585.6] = 13.5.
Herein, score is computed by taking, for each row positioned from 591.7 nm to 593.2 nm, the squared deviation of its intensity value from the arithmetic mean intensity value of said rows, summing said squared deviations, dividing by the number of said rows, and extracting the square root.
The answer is 1.1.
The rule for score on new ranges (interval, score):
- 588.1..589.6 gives 1.8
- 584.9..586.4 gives 1.6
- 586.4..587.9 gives 1.4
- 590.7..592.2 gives 0.7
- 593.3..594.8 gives 0.8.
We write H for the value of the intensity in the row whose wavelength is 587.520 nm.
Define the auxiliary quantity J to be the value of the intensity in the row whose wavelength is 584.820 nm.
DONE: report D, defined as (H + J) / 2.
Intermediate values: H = 14.42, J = 10.71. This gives 12.6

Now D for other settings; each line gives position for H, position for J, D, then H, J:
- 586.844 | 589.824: 11.5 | 11.74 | 11.26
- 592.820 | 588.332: 12.5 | 13.16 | 11.91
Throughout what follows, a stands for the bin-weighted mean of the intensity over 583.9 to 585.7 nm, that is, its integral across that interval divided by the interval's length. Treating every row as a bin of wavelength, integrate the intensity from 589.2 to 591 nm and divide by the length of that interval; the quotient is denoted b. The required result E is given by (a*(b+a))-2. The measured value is 343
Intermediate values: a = 13.2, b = 13.0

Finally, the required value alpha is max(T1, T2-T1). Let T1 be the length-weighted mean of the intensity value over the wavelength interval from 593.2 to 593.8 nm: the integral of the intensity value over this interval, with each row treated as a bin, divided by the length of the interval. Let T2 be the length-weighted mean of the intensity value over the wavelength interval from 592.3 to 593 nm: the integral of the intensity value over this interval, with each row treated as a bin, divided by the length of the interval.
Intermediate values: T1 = 12.6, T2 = 12.3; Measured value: 12.6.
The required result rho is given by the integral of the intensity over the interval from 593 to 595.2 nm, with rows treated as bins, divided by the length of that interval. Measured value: 12.7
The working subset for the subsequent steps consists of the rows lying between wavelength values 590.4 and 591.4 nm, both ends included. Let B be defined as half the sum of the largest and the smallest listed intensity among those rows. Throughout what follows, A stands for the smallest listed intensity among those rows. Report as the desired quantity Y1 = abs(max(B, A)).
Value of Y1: 13.9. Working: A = 12.91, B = 13.9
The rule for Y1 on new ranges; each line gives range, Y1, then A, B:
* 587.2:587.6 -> 12.3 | 10.15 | 12.3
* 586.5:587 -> 13.1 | 11.74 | 13.1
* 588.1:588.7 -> 13.0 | 11.91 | 13.0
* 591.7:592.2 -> 13.9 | 12.93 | 13.9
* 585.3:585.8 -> 13.0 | 11.51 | 13.0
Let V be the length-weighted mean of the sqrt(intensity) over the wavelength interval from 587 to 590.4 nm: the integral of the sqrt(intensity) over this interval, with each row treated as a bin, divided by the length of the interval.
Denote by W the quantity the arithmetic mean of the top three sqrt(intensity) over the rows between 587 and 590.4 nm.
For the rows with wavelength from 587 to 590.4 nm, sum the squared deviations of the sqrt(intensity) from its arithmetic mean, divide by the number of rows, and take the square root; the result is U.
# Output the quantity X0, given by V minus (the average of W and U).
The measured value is 1.47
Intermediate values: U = 0.25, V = 3.57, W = 3.95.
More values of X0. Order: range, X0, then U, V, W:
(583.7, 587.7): 1.55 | 0.21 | 3.64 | 3.98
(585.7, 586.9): 1.63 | 0.21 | 3.69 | 3.92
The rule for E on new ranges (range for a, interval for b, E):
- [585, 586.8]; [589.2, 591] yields 365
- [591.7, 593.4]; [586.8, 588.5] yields 332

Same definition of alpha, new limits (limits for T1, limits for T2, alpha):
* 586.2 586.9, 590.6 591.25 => 13.7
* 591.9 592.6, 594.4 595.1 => 13.1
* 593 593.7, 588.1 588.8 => 12.7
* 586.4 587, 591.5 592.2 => 13.6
